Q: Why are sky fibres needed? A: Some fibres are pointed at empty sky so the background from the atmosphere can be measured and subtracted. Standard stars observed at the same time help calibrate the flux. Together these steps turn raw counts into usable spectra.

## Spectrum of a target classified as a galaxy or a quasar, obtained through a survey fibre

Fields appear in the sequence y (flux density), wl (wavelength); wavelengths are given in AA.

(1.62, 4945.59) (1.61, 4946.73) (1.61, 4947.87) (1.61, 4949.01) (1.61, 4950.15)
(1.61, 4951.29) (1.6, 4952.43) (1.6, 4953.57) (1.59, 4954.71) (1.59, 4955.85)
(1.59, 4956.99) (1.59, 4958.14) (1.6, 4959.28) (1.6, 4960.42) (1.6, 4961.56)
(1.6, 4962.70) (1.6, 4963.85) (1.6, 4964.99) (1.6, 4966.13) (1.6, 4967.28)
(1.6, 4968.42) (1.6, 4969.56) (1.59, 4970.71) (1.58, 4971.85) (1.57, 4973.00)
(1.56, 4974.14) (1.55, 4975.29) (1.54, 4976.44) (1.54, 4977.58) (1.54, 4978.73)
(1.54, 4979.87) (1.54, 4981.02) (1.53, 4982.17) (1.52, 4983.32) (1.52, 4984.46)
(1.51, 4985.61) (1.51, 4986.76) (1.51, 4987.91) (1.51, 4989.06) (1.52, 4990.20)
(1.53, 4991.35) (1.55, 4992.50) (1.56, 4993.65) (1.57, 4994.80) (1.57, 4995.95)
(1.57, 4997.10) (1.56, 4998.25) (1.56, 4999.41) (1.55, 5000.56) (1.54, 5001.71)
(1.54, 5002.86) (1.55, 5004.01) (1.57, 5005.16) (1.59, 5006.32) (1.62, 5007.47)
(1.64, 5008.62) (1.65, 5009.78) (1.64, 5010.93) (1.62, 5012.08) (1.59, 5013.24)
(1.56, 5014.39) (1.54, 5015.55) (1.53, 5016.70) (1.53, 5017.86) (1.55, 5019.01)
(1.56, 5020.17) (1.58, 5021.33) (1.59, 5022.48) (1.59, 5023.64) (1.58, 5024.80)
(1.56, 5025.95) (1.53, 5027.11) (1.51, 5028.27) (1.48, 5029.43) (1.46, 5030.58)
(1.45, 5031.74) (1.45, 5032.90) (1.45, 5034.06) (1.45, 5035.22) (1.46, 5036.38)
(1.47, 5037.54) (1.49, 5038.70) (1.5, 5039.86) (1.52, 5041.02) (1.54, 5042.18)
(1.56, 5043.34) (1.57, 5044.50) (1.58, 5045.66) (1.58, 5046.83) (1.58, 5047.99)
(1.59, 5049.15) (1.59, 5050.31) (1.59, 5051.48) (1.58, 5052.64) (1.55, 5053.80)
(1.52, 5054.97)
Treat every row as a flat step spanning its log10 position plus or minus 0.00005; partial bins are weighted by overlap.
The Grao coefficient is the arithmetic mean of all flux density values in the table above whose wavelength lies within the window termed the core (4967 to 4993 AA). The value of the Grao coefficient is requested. 1.55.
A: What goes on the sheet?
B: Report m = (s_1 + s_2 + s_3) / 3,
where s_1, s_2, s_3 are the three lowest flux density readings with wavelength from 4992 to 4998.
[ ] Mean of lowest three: 1.56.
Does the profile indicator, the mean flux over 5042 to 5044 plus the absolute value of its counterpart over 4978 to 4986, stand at 3.08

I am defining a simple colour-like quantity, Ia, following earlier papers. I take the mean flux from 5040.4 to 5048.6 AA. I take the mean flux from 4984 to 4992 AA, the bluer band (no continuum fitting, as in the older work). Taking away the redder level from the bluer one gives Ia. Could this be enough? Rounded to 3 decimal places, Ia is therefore -0.046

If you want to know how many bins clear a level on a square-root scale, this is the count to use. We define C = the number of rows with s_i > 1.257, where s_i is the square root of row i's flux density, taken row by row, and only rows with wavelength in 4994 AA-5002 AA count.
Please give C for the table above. 0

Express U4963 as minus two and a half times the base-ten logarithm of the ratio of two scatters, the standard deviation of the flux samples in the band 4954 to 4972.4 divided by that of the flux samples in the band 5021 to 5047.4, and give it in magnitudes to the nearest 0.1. 2.3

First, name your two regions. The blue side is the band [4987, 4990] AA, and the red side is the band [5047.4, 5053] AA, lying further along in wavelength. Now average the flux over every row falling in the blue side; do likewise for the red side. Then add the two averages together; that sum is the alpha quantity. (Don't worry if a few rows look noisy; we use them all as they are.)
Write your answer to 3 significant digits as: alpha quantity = 3.10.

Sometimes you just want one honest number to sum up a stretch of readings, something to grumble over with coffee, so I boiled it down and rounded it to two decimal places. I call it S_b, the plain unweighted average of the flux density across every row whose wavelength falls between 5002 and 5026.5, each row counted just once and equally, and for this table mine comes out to 1.58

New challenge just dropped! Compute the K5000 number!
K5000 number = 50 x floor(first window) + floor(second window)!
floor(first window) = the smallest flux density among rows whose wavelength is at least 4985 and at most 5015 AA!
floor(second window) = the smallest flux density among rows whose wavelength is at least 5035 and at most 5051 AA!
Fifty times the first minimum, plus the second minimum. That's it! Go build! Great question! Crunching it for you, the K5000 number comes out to 77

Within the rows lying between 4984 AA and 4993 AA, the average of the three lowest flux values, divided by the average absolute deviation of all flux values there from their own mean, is 151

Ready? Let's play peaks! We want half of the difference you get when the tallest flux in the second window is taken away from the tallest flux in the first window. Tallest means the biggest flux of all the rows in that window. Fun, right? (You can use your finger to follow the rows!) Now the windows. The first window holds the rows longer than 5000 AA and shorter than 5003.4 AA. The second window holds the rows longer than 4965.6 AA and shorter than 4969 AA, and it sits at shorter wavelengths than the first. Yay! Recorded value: -0.025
